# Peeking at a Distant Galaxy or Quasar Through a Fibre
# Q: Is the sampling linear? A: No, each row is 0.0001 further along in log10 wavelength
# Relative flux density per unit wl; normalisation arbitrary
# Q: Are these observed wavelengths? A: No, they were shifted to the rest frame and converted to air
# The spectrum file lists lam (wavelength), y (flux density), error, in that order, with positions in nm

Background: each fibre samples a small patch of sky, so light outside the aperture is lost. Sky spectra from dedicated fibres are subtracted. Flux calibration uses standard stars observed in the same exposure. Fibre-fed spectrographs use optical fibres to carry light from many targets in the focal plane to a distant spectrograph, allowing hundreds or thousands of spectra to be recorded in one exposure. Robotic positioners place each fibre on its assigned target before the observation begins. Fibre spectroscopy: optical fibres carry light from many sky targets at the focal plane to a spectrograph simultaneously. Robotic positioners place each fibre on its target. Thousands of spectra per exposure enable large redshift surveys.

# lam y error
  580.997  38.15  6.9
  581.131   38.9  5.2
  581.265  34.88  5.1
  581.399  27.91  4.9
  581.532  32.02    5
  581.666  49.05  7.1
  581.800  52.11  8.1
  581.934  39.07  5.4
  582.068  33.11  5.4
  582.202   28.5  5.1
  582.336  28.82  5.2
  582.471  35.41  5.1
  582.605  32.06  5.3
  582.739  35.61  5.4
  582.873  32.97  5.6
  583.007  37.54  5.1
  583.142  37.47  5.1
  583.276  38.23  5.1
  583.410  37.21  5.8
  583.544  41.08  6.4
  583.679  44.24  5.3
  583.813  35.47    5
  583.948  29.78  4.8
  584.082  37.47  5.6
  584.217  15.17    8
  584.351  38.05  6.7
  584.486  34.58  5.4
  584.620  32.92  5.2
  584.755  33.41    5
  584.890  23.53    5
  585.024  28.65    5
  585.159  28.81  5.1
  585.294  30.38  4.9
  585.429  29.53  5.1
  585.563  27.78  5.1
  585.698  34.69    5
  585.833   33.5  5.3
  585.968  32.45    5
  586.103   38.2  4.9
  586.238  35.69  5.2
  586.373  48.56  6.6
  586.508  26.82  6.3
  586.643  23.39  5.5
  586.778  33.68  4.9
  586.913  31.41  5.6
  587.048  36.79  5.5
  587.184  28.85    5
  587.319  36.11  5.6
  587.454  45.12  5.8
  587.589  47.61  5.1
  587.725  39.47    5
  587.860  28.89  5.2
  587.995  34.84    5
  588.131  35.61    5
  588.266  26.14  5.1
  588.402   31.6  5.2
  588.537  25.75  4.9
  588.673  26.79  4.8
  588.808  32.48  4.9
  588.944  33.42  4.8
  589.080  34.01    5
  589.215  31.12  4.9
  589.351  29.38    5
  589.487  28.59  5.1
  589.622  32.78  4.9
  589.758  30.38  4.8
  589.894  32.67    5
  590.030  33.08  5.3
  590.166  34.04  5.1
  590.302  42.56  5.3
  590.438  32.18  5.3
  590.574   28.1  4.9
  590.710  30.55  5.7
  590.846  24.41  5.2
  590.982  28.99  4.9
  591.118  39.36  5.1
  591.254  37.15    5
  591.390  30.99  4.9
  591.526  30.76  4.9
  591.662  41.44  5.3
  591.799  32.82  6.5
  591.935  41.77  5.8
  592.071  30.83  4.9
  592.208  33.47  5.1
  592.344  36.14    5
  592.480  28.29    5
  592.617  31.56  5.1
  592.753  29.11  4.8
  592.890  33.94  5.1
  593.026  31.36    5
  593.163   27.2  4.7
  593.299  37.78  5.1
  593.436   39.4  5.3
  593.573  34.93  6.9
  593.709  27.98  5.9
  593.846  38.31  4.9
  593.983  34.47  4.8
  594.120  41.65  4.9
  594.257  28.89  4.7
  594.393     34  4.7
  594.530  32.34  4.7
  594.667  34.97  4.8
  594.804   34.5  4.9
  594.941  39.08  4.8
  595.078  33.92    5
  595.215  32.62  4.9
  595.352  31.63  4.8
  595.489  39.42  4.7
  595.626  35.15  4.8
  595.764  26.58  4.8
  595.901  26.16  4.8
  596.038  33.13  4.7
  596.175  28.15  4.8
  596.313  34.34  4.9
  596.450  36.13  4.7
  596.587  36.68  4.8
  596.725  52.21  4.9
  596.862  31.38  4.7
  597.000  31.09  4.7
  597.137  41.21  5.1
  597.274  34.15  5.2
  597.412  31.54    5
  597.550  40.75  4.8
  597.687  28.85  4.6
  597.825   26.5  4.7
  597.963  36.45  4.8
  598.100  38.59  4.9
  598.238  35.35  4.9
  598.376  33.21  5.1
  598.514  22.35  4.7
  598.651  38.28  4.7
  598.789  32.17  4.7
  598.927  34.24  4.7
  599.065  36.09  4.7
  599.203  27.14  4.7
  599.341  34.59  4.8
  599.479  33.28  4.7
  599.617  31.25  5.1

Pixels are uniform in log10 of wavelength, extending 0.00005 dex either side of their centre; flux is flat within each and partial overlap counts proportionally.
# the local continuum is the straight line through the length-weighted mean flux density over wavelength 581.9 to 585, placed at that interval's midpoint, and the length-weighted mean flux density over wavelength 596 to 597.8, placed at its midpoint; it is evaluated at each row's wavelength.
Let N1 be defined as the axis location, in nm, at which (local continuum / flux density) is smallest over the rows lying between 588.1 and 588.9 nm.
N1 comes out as 588.131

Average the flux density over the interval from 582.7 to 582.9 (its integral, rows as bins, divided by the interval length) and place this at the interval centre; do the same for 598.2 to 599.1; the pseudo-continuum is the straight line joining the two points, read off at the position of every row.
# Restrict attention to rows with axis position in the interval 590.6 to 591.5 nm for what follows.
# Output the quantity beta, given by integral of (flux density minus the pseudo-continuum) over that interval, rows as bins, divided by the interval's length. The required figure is -1.9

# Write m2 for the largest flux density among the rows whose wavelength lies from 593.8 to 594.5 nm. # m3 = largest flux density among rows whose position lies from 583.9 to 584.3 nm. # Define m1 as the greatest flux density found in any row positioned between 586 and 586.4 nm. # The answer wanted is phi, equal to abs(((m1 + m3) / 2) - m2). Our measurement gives 1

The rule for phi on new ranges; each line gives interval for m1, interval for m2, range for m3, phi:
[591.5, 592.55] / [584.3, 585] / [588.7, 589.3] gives 0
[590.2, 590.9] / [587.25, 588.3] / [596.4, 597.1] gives 0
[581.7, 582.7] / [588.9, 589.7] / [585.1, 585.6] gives 7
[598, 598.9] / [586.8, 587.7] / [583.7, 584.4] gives 9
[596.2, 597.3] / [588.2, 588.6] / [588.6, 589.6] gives 12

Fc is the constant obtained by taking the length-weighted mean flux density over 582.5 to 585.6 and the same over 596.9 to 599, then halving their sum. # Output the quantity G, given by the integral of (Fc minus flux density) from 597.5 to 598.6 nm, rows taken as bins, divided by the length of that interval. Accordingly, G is 0.7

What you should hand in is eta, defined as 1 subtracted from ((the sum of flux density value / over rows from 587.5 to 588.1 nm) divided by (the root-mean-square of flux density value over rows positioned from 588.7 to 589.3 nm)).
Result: 3.60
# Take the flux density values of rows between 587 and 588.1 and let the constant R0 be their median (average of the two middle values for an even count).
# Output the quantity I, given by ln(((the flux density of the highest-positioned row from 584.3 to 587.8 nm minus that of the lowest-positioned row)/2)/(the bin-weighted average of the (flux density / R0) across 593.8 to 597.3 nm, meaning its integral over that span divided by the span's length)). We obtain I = -0.3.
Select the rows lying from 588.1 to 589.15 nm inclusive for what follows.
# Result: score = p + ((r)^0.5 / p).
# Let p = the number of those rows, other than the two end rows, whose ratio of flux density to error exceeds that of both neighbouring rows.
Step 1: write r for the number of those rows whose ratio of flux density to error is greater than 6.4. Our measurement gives 3.00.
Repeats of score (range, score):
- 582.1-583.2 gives 3.67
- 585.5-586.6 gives 3.75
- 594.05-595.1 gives 3.88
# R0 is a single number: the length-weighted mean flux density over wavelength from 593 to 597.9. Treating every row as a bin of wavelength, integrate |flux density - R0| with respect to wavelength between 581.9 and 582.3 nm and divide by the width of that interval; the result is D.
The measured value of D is 3.9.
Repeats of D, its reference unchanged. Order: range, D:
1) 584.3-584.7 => 1.7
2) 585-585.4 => 4.8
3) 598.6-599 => 2.0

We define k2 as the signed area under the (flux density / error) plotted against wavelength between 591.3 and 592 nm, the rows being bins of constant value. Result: 5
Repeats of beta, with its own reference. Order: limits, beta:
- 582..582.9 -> -2.1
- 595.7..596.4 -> -3.3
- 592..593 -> -1.6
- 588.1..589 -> -3.9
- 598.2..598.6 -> -2.7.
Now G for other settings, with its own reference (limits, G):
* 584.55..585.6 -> 4.0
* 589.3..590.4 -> 0.4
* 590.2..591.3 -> 0.6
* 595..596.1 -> 1.0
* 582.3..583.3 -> -1.4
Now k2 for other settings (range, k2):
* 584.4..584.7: 2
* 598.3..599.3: 7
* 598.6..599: 3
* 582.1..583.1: 6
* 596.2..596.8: 5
